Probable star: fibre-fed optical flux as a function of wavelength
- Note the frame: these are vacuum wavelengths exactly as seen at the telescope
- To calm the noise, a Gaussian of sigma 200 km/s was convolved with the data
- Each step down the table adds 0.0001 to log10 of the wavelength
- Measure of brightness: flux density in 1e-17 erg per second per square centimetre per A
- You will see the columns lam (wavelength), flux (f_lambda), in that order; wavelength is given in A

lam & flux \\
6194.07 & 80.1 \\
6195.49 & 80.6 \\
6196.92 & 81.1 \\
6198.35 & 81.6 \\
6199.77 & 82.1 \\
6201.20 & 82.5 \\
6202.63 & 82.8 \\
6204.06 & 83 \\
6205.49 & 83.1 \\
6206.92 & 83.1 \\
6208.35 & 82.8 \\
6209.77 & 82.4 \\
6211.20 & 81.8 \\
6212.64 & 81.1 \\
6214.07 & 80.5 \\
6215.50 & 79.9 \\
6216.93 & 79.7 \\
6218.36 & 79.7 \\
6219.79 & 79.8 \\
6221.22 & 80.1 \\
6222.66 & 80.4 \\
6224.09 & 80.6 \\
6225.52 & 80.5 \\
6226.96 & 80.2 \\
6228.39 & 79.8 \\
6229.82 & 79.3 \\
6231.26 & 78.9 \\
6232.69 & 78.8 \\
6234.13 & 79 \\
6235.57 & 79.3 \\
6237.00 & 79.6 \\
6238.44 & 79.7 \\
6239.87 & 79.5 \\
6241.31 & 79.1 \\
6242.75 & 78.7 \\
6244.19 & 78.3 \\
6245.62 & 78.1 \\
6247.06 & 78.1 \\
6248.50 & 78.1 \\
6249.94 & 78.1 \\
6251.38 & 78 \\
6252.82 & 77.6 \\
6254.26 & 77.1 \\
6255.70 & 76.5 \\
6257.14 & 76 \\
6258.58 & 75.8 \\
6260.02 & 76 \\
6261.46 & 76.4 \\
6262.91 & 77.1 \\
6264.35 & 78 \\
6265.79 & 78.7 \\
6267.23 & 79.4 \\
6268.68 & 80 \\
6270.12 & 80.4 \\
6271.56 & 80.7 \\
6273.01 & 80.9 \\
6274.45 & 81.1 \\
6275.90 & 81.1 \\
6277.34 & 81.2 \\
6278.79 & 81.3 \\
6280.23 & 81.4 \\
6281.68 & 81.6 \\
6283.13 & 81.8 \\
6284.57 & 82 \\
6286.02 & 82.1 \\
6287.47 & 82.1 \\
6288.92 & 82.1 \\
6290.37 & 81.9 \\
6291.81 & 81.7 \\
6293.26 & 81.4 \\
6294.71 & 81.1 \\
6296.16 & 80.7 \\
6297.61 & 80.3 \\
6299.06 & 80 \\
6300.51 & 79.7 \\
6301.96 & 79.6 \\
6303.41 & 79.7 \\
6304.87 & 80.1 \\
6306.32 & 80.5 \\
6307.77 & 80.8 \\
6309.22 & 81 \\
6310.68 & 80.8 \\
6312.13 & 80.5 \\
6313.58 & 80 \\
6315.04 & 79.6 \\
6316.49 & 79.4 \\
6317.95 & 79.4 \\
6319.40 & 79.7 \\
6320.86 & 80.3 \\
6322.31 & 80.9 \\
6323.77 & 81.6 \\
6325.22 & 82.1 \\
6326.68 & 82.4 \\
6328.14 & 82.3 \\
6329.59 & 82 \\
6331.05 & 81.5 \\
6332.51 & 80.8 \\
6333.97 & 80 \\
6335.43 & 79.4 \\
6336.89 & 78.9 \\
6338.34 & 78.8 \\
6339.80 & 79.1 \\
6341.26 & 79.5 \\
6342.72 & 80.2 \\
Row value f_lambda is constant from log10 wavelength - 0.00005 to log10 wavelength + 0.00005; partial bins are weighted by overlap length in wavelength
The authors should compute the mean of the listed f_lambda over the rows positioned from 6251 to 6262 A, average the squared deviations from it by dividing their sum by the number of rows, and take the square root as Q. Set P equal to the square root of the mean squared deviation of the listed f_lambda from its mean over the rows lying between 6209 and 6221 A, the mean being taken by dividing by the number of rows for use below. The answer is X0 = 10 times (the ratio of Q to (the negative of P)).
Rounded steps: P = 0.98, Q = 0.76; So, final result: -8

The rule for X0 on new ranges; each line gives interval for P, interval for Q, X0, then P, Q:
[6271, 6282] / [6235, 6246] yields -21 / 0.26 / 0.57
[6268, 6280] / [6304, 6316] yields -11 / 0.42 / 0.45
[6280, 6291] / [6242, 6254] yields -12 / 0.24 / 0.29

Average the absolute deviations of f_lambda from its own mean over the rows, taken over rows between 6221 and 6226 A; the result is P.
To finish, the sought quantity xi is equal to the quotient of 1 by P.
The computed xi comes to 6.7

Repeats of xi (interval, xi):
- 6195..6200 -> 2.0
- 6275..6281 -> 10.0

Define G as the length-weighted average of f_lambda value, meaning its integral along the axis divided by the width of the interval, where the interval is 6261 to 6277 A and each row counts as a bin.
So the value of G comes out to 79.5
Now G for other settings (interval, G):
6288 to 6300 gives 81.2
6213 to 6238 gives 79.8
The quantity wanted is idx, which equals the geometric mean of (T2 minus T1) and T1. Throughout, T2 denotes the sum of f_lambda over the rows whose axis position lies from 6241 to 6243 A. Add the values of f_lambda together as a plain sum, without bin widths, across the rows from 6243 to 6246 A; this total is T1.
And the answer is 15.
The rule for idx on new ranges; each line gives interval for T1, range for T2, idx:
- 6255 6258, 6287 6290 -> 42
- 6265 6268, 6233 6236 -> 6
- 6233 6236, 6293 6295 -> 26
